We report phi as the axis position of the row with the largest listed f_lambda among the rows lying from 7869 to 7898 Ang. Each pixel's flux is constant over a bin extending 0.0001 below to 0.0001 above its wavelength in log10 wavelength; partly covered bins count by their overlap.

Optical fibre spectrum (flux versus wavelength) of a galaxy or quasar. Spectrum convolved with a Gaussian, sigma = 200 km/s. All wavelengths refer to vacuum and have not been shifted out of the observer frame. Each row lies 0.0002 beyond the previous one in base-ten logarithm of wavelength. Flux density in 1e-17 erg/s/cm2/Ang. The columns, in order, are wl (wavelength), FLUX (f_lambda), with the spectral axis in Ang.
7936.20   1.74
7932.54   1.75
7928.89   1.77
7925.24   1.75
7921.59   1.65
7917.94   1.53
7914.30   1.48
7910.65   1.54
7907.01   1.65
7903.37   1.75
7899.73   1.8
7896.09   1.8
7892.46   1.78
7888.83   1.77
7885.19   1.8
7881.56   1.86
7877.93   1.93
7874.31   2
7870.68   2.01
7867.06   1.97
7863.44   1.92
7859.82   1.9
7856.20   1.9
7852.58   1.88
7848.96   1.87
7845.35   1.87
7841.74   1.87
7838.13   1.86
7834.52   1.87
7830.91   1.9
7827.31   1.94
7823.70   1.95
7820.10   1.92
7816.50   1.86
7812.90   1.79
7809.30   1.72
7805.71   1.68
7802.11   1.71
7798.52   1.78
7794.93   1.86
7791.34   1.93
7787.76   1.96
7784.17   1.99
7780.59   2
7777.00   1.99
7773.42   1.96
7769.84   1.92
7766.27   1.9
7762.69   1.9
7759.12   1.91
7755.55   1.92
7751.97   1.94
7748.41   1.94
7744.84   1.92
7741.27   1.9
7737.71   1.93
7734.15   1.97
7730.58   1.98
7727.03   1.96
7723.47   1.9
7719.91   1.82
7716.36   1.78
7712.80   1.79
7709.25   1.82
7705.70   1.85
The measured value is 7870.68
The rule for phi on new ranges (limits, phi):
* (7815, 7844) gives 7823.70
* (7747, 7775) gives 7773.42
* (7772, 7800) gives 7780.59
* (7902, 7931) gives 7928.89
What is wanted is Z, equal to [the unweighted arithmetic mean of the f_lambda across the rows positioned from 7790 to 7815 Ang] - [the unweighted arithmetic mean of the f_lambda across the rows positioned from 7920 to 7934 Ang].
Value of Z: 0.05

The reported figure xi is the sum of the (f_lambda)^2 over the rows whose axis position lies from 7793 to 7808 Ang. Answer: 12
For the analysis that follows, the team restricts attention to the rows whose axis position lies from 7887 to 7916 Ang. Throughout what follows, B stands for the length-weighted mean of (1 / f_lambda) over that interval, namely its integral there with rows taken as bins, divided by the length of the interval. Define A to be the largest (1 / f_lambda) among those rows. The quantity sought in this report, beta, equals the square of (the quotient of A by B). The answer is 1.30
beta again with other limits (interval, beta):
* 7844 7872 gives 1.05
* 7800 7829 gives 1.17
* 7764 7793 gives 1.06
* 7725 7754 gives 1.04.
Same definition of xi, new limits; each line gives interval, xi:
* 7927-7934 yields 6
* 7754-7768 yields 15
